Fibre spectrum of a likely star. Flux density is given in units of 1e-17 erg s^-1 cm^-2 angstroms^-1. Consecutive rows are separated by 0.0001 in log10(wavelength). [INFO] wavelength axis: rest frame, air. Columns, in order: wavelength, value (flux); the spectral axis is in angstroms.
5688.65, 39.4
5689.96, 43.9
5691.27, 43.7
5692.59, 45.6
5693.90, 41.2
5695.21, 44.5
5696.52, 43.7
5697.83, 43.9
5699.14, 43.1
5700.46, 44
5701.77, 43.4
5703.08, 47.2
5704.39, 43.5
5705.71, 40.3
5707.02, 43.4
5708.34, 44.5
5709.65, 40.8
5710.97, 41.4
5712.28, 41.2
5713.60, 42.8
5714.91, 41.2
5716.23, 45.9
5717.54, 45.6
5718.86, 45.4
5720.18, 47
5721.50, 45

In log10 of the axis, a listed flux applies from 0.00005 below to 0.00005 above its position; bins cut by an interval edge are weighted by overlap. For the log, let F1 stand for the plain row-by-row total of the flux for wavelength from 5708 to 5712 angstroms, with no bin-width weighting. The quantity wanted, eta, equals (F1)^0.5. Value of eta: 11.3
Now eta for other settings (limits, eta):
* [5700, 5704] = 11.6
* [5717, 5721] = 11.7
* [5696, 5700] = 11.4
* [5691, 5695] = 11.4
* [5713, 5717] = 11.4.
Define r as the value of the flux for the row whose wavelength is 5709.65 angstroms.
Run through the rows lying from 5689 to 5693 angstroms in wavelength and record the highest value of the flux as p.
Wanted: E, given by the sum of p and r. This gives 86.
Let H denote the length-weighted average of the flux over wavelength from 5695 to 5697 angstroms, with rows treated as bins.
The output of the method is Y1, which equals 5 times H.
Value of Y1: 220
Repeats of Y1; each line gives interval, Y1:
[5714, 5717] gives 218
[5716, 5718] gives 229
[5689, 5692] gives 216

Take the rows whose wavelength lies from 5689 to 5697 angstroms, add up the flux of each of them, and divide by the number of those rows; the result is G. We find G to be 43.8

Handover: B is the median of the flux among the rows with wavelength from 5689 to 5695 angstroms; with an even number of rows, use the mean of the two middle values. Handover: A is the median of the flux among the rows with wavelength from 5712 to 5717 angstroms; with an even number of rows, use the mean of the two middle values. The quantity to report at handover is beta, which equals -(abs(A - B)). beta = -1.8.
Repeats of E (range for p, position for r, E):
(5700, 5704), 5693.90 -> 88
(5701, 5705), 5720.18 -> 94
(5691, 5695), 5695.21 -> 90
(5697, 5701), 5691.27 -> 88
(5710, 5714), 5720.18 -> 90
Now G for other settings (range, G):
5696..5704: 44.2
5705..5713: 41.9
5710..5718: 43.0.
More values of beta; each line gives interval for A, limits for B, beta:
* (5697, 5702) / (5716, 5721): -2.1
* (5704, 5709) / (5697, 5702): -0.2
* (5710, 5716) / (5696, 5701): -2.5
